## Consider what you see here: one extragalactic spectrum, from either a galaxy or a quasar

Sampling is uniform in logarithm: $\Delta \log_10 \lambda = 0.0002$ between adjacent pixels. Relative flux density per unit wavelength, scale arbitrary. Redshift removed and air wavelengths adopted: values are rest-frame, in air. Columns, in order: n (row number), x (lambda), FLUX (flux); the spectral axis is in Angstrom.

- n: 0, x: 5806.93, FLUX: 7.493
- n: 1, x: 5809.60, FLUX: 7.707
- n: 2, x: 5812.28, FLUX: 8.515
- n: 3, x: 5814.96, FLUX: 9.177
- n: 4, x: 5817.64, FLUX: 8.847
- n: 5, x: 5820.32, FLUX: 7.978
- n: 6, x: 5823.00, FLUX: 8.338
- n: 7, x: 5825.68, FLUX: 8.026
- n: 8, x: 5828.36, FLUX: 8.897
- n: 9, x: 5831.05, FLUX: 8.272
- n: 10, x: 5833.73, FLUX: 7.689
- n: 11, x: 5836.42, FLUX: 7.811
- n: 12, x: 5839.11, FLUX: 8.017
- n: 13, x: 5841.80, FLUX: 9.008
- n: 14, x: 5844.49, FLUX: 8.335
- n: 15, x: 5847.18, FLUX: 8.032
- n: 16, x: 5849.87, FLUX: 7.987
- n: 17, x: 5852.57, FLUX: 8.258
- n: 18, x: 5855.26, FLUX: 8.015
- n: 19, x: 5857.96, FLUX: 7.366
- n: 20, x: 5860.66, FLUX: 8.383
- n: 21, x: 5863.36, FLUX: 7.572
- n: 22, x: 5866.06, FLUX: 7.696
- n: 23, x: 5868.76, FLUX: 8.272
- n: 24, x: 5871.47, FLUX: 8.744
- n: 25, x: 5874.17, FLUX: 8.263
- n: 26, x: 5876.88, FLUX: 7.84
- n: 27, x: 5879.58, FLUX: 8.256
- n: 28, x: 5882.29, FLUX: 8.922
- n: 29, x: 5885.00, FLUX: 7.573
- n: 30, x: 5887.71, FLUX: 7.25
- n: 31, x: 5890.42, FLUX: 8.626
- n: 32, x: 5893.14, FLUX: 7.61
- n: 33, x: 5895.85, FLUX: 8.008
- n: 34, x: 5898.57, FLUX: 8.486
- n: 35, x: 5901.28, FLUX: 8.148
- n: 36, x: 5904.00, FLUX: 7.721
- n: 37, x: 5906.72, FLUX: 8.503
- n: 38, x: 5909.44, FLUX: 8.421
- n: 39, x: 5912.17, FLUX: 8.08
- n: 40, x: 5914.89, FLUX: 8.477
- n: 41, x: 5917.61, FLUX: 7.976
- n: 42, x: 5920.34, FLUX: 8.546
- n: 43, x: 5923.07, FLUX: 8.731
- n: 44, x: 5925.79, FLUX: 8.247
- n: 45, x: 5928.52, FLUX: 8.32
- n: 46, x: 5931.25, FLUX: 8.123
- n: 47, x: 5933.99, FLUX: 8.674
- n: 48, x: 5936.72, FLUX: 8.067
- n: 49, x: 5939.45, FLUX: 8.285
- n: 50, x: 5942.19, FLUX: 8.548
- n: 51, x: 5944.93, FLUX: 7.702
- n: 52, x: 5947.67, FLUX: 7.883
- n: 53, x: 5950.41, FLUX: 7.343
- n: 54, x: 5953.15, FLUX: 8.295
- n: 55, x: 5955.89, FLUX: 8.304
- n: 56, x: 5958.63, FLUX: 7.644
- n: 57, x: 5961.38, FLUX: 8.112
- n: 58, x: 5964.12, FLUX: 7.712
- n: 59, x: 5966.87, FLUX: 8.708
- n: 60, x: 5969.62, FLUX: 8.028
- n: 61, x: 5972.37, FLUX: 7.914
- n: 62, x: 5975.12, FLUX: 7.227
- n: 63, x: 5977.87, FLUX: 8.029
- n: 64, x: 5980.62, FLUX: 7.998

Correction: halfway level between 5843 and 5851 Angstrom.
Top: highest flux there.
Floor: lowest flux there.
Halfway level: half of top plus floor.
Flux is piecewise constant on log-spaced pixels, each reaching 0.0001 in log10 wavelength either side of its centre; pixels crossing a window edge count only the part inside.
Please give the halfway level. 8.16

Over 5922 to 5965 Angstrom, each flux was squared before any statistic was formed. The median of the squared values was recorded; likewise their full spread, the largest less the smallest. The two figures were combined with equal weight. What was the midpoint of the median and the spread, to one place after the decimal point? 44.7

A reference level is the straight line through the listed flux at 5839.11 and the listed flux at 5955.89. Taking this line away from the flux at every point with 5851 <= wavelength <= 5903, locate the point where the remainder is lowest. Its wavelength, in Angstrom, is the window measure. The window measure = 5887.71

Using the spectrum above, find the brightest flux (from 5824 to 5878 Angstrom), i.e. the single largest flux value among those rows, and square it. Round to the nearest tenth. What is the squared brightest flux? 81.1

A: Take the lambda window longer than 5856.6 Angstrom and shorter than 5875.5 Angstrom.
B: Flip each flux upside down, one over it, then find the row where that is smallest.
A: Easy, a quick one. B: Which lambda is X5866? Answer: 5871.47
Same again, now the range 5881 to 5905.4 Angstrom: 5882.29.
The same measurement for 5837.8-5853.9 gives 5841.80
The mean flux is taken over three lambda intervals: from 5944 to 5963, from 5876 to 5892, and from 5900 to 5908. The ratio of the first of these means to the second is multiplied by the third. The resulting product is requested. 7.94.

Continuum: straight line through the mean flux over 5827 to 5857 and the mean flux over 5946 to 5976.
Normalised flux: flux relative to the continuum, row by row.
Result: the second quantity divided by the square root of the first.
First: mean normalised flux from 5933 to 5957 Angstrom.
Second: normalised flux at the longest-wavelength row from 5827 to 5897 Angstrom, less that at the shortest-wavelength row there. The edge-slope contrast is -0.09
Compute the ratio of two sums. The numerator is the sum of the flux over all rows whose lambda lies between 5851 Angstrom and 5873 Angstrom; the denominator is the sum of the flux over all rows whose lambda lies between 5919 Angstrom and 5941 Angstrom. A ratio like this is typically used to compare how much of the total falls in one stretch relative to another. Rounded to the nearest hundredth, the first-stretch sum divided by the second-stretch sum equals 0.96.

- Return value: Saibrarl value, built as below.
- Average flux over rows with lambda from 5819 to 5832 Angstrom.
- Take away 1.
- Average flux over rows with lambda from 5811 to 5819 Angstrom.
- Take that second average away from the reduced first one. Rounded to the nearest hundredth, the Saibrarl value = -1.54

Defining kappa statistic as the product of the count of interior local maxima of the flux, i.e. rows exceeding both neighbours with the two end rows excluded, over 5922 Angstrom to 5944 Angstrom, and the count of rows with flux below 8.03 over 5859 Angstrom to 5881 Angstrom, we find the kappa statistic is 6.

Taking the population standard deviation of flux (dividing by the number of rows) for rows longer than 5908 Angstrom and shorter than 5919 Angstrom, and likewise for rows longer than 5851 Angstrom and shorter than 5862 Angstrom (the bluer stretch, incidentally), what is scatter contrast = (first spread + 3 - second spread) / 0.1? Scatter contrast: 28.2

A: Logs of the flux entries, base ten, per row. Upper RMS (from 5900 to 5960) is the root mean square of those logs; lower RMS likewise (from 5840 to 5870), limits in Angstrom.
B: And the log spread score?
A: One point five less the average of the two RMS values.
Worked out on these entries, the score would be 0.590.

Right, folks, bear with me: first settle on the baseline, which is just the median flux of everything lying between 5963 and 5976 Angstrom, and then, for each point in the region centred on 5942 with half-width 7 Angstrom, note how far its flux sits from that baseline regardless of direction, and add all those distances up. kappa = 1.4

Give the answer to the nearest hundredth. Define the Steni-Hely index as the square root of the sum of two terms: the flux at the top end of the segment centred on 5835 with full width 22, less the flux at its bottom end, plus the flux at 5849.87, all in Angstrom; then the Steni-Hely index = 2.88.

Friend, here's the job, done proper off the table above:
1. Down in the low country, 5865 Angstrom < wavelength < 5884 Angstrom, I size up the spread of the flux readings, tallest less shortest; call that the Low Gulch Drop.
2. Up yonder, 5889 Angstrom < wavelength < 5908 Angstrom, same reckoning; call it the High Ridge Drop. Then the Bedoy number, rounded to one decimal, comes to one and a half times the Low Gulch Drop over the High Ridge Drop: 1.8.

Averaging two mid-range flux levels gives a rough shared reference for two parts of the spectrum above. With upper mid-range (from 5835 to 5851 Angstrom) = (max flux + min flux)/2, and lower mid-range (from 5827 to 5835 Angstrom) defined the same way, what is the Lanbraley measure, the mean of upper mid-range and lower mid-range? 8.35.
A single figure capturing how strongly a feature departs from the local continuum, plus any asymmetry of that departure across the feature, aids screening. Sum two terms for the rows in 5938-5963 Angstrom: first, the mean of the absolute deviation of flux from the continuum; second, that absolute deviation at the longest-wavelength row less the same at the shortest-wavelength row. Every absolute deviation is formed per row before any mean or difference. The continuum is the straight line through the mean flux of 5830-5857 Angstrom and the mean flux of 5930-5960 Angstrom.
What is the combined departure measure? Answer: 0.16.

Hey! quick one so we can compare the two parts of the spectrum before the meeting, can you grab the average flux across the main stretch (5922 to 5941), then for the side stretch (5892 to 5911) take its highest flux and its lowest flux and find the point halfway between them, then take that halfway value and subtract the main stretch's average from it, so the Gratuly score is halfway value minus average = -0.3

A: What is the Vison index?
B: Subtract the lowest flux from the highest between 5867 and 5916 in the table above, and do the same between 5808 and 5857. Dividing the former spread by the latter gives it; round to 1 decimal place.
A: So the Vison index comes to 1.1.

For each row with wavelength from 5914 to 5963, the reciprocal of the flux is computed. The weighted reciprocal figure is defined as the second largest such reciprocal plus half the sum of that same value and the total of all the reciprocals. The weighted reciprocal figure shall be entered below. 1.3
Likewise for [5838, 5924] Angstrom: 2.2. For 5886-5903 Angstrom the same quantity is 0.6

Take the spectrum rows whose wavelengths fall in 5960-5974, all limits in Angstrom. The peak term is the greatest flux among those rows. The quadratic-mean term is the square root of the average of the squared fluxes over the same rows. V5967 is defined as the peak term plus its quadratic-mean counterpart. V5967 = 16.8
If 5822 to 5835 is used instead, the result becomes 17.2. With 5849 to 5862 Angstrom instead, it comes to 16.4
